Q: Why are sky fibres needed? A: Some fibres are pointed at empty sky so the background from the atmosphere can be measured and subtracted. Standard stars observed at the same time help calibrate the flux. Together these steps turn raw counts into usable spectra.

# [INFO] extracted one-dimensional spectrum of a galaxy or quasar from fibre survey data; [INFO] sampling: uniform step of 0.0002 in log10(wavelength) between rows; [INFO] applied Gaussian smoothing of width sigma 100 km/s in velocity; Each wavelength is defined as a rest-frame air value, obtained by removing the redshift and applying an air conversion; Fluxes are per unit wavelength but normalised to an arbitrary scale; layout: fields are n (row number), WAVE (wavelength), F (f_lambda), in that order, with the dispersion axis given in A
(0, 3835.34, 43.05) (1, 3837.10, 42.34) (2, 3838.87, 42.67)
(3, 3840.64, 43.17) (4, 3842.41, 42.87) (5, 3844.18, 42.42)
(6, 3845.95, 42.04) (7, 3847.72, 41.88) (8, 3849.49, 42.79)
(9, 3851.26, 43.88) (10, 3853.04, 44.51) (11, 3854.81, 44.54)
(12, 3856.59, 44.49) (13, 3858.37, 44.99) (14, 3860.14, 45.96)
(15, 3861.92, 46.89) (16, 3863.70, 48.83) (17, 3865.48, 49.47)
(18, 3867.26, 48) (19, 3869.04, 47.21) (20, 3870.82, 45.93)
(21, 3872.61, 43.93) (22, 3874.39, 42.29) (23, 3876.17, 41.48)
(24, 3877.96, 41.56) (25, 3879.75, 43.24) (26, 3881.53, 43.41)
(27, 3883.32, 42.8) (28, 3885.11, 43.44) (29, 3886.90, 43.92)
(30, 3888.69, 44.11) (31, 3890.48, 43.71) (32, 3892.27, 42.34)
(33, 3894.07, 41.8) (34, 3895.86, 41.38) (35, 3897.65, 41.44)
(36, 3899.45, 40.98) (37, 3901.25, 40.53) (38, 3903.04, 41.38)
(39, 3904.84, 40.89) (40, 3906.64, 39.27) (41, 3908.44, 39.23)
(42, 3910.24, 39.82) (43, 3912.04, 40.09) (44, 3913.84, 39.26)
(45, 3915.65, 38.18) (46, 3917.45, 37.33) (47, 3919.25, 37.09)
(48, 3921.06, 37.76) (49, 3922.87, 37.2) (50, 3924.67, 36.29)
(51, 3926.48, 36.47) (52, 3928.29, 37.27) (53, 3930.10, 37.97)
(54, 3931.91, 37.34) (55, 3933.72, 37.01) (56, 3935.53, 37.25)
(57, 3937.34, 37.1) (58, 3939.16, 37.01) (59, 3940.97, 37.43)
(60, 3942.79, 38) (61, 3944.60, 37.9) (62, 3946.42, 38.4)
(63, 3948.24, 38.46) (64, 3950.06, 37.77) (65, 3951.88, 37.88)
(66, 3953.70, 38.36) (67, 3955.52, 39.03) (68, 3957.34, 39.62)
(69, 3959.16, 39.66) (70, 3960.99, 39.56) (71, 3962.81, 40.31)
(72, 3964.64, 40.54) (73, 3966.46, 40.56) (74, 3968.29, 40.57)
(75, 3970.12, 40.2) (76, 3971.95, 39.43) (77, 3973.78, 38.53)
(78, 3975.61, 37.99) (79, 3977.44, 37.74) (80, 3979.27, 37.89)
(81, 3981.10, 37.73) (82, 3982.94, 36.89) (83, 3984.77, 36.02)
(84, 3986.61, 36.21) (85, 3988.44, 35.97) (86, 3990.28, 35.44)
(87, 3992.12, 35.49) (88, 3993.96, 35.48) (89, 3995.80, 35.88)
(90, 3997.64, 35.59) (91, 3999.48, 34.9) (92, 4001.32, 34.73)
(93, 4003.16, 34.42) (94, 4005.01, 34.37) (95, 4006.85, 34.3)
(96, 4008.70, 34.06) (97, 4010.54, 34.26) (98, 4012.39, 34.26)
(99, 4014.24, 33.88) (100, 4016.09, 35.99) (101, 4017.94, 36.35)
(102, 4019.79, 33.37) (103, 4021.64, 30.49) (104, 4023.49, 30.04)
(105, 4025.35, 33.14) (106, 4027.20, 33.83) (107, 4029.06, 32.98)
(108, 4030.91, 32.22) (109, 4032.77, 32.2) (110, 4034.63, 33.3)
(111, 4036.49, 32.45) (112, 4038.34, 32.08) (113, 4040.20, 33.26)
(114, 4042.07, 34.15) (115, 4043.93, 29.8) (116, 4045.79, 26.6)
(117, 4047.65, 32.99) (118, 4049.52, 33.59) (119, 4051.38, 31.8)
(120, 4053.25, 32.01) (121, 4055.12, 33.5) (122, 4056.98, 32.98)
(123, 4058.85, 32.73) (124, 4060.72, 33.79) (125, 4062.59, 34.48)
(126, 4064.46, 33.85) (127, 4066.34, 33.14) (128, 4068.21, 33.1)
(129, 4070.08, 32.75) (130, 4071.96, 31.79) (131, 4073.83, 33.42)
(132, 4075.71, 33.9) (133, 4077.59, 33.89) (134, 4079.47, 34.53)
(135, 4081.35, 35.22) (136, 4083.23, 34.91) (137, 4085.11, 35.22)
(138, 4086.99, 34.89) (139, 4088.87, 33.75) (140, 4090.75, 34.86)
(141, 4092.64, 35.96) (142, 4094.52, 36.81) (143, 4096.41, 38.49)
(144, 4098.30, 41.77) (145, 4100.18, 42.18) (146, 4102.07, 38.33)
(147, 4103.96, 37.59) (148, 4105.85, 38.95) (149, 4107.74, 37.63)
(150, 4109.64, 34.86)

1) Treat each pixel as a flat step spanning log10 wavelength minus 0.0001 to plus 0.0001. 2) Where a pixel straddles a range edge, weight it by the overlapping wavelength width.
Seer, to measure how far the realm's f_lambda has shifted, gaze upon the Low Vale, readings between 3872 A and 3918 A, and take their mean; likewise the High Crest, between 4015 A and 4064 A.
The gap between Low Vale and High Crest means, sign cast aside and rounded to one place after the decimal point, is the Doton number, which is 8.8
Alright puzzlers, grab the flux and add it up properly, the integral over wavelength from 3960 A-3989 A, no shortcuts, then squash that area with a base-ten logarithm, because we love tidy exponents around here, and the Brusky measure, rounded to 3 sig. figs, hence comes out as 3.05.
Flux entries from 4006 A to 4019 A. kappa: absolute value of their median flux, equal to 34.3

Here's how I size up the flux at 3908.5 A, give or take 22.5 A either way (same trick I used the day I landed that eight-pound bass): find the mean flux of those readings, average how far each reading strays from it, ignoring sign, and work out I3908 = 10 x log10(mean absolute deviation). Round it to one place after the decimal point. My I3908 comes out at 2.9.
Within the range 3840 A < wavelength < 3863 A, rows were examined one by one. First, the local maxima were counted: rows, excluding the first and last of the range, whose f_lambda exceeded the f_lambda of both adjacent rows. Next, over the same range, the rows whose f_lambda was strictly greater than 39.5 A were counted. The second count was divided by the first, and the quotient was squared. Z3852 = 169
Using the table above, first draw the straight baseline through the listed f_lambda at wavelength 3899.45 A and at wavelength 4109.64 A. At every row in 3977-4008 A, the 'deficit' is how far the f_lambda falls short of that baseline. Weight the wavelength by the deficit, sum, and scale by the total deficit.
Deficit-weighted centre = 3995.1 A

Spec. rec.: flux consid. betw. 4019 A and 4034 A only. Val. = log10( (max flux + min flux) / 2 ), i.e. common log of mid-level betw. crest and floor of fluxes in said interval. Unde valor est 1.50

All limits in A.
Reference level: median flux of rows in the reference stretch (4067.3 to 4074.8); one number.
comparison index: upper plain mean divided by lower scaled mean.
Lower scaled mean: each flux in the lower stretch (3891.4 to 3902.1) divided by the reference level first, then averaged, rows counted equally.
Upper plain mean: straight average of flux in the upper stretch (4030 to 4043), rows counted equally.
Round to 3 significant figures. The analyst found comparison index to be 26.1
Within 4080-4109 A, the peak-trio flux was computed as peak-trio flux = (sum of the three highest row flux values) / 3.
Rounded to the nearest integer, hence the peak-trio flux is 41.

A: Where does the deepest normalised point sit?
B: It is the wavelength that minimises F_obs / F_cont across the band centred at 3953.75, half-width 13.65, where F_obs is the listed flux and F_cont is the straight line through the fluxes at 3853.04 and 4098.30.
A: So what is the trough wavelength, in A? 3940.97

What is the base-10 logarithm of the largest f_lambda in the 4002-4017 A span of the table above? 1.56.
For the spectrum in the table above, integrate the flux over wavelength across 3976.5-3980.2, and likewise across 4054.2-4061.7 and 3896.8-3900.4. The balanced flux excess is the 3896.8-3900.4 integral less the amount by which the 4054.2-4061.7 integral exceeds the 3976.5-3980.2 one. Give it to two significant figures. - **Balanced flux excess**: 38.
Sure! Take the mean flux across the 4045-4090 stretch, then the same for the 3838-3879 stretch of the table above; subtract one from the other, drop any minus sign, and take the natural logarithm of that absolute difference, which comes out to 2.4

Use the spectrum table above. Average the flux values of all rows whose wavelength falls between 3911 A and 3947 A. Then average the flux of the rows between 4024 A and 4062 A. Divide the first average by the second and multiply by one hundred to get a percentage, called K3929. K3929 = 115.9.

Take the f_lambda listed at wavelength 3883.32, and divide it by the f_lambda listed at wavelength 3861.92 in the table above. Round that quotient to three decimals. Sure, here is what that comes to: 0.913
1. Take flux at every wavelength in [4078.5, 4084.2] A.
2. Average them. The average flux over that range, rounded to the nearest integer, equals 35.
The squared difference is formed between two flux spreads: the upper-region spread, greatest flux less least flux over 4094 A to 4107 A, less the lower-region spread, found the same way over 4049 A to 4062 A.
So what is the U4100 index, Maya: 11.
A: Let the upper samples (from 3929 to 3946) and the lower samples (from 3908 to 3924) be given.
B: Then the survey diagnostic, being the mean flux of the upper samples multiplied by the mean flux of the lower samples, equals 1439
